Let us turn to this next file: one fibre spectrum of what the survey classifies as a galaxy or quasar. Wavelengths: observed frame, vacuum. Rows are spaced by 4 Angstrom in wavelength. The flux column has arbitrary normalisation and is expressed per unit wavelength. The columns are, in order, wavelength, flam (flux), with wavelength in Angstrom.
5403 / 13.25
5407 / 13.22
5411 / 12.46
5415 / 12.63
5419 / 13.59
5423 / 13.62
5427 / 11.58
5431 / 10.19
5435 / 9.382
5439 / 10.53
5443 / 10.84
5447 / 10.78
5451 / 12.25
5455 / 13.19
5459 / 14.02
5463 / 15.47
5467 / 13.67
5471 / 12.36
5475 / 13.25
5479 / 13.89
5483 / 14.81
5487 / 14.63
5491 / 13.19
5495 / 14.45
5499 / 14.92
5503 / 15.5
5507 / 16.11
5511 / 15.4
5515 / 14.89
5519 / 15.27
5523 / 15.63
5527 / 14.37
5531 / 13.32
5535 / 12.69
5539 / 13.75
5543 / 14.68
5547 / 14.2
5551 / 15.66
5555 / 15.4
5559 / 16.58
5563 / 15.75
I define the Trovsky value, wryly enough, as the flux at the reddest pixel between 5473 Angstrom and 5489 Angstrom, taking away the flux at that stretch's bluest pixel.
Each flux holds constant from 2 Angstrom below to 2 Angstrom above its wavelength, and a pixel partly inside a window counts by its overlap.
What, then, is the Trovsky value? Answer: 1.4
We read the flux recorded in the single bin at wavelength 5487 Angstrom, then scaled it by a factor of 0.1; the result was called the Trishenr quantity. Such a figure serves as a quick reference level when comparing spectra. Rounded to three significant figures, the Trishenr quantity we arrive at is 1.46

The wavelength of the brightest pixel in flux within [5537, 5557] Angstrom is 5551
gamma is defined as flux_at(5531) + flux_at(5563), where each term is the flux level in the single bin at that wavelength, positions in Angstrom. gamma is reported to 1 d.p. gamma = 29.1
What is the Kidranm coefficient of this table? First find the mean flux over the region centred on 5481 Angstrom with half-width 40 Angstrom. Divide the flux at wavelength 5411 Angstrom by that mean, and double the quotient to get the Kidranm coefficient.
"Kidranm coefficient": 1.8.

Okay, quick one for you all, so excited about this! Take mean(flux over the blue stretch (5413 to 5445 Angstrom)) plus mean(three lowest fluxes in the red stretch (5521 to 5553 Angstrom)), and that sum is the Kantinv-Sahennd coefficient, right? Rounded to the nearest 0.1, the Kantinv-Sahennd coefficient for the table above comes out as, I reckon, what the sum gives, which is 24.8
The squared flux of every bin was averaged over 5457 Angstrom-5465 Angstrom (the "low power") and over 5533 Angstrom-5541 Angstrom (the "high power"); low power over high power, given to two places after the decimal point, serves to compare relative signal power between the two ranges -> 1.25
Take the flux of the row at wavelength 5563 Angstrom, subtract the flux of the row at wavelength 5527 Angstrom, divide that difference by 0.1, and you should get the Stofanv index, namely 14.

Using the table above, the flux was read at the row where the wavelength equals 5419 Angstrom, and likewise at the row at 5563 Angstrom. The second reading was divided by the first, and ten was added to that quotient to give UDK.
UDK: 11.2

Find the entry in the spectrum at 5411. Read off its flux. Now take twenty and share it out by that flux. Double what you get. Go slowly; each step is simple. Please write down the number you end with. 3.2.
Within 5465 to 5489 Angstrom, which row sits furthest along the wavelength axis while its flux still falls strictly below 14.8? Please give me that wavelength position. 5487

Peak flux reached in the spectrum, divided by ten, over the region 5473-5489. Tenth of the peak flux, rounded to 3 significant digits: 1.48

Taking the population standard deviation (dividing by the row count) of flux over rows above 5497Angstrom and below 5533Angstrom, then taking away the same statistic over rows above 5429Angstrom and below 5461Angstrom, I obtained -0.72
